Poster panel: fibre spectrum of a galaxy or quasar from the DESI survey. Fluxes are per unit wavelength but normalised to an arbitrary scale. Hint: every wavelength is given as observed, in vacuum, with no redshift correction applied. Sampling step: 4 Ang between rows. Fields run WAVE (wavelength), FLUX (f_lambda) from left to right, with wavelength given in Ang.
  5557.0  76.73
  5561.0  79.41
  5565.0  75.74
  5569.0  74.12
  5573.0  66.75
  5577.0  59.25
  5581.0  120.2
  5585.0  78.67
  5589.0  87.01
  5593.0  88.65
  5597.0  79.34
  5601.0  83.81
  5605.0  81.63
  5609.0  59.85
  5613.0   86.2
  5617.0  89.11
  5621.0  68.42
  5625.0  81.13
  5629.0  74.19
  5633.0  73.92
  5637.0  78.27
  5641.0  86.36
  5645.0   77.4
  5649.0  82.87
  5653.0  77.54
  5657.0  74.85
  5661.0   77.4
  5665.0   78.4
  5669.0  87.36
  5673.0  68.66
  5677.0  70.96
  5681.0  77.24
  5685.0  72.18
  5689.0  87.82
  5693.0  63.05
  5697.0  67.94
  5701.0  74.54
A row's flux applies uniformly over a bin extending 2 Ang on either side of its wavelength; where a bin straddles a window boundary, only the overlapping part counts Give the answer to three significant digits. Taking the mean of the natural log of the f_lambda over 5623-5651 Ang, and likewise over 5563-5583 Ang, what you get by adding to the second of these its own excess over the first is 4.31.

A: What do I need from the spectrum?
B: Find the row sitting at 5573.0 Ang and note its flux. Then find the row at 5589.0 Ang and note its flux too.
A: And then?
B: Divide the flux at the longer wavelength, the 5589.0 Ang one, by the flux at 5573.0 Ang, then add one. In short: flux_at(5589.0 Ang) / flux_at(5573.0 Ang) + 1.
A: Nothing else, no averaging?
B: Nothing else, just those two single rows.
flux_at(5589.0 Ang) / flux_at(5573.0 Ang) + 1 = 2.30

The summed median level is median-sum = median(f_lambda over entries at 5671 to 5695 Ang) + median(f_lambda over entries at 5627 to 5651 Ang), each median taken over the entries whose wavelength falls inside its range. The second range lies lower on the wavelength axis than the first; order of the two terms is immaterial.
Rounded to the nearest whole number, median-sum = 149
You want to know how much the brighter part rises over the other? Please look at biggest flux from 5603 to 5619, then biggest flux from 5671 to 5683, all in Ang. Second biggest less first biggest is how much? -12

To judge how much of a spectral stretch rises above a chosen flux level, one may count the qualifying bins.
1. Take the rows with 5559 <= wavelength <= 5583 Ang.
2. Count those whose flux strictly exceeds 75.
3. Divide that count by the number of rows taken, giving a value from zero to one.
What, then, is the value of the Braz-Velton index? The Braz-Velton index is 0.50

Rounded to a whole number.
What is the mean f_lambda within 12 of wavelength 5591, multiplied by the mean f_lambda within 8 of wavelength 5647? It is 7262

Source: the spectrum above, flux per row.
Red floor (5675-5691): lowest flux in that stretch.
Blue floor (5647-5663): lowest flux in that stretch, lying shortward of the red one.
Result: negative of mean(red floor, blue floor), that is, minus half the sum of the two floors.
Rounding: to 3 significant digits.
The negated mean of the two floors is -72.9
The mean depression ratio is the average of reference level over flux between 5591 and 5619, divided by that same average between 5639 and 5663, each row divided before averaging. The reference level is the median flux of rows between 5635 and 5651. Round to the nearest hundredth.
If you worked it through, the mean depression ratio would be 0.99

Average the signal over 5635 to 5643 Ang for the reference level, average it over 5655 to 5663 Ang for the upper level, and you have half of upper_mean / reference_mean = 0.46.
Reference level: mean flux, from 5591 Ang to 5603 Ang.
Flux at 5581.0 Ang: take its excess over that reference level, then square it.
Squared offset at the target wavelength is 1315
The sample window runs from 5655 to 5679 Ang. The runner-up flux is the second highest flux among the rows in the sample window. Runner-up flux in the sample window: 78.4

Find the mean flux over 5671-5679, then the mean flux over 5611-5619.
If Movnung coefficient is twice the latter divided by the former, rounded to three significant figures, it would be 2.51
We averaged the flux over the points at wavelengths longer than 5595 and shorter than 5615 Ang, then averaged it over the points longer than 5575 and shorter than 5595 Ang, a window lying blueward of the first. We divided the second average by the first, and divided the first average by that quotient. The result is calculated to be 70.4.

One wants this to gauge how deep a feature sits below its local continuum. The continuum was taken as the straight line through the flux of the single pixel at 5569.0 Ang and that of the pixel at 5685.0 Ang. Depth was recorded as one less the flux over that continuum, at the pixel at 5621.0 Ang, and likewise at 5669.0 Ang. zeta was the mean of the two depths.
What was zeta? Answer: -0.070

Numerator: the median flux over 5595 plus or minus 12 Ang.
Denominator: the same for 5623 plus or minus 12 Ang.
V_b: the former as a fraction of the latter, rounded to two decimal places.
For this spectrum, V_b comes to 1.07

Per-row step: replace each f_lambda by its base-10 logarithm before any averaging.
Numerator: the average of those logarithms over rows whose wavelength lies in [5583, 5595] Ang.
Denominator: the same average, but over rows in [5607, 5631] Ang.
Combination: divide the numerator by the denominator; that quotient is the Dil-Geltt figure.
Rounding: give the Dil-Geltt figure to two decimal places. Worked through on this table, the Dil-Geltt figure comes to 1.03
